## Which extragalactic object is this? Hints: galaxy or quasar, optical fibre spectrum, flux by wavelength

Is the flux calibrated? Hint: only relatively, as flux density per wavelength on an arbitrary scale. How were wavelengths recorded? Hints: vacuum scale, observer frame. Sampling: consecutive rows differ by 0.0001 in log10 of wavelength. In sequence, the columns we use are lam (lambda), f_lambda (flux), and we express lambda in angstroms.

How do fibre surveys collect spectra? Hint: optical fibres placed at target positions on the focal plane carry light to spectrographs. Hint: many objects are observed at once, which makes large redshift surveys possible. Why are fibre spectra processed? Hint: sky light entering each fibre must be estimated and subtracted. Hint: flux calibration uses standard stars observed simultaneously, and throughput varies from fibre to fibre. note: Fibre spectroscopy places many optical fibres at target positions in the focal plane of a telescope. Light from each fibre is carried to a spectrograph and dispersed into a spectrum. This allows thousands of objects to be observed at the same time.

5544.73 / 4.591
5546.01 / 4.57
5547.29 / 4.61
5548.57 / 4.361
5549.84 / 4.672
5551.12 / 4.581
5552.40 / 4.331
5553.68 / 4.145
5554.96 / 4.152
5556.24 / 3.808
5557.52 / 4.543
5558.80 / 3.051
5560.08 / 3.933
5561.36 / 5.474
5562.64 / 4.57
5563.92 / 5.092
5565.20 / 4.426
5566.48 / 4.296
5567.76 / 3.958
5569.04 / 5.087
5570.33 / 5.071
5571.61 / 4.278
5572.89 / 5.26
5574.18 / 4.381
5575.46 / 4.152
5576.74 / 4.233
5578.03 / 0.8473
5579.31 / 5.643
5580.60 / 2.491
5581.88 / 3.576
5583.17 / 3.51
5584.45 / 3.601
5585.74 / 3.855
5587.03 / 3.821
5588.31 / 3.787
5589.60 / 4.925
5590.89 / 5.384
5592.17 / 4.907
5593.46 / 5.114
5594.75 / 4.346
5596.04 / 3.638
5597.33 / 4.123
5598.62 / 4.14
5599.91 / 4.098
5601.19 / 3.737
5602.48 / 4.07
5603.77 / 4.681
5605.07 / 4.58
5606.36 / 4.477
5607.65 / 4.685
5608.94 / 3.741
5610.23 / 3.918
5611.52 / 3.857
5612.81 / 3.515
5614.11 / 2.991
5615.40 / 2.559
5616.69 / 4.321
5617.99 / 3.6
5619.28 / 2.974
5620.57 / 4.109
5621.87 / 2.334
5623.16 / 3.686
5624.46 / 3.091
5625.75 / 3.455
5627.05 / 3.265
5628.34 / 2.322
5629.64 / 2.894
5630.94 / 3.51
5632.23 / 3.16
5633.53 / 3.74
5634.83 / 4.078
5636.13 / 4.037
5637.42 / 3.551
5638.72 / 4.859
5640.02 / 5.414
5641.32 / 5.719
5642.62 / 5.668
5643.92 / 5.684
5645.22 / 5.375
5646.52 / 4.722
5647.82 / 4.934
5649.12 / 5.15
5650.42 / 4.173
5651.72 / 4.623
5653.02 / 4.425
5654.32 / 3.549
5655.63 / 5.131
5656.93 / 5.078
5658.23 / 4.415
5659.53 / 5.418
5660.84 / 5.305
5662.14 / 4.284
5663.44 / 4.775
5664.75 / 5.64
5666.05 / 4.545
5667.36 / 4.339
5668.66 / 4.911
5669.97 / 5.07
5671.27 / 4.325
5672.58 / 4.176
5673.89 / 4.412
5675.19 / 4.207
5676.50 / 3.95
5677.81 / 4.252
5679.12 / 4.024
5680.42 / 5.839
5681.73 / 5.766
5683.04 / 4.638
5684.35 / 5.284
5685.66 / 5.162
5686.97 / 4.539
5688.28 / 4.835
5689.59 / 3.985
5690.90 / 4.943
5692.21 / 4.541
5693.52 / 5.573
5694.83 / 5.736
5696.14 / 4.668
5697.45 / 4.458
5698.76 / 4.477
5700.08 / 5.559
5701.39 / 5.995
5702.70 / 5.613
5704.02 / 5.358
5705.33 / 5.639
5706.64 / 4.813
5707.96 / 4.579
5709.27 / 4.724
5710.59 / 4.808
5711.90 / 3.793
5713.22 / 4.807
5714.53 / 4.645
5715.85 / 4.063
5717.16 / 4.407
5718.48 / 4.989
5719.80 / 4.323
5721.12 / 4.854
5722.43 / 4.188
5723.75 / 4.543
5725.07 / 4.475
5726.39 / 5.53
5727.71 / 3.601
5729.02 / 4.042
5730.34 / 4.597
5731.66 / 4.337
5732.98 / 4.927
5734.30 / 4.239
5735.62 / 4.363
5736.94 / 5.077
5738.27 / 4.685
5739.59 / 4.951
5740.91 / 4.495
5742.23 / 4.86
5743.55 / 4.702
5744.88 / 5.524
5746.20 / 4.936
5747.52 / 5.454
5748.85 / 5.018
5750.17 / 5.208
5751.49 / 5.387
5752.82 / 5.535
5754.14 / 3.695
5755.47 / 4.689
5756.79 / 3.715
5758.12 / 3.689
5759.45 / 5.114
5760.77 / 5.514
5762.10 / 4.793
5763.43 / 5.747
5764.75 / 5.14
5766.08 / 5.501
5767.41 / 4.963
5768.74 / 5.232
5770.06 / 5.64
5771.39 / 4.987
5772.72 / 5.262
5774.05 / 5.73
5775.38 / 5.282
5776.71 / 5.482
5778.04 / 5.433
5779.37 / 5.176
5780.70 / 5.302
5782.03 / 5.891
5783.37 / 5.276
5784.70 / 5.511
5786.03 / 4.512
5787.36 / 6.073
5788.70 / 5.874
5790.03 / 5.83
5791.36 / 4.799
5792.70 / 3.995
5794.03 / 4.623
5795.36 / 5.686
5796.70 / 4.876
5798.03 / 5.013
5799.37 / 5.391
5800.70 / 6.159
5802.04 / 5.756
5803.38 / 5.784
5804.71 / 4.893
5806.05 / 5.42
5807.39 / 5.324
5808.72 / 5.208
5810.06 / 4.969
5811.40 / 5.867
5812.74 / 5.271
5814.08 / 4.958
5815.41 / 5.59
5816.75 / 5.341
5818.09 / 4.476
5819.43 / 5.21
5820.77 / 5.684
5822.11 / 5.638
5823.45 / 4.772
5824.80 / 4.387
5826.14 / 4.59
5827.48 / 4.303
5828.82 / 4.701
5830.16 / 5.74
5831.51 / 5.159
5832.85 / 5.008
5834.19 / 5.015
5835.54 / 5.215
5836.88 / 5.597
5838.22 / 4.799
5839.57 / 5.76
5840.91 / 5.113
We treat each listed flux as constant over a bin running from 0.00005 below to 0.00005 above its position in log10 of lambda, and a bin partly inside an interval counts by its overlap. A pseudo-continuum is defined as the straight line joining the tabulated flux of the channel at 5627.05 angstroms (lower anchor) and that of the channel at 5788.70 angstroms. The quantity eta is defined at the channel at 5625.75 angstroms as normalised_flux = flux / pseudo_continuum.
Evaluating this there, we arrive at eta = 1.1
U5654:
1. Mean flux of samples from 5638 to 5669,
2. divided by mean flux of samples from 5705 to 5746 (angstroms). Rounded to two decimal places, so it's 1.06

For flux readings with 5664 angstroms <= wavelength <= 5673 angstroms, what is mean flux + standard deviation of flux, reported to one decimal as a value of 5.2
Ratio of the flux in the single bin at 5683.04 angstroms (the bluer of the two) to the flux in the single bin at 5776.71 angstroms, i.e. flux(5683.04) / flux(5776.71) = 0.85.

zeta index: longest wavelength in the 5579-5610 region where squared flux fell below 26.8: 5608.94 angstroms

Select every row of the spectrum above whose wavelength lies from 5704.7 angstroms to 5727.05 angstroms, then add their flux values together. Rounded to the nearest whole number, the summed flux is 79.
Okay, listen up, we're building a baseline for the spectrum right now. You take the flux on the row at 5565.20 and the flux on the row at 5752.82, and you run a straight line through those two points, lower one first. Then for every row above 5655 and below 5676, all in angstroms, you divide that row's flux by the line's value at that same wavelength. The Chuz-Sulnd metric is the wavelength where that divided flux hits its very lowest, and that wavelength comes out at 5672.58 angstroms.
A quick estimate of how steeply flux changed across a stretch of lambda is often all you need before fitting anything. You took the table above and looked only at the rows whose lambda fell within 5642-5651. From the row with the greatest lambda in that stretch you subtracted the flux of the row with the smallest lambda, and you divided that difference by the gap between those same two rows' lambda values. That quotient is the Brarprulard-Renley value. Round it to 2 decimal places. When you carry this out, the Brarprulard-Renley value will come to -0.19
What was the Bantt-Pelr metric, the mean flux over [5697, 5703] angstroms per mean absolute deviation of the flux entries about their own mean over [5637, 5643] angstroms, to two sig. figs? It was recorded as 7.8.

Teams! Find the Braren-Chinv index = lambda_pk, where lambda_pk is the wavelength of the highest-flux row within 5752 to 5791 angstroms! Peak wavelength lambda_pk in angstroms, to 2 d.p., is 5787.36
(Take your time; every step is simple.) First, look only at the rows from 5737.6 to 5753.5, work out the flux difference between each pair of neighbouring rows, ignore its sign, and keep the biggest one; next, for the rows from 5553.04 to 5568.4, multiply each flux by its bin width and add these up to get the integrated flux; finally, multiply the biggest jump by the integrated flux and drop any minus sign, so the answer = 54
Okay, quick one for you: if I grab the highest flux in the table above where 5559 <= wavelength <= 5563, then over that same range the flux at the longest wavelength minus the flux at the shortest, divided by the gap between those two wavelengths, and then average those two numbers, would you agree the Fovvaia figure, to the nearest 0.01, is 2.86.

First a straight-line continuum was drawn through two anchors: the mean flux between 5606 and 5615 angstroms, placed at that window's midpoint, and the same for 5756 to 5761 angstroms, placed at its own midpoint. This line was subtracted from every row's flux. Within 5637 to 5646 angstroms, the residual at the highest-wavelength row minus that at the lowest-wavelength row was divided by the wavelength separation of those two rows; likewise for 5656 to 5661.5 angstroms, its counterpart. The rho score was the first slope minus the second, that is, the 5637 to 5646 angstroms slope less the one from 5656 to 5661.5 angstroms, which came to 0.18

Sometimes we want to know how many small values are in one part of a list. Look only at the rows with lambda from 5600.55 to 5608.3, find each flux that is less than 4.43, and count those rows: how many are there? 2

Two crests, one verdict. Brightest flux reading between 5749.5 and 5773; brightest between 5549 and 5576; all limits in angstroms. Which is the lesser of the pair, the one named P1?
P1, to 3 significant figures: 5.47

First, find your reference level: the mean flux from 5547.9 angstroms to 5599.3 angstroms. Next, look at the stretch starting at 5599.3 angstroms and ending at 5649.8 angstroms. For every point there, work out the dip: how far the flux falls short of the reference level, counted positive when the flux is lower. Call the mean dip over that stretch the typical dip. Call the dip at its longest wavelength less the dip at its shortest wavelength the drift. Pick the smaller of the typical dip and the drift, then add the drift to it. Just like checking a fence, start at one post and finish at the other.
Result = -2.1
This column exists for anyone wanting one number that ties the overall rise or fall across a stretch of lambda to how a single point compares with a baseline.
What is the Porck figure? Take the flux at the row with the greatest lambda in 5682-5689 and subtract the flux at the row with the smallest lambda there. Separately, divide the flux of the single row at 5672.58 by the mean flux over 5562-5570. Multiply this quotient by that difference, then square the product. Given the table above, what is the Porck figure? 0.03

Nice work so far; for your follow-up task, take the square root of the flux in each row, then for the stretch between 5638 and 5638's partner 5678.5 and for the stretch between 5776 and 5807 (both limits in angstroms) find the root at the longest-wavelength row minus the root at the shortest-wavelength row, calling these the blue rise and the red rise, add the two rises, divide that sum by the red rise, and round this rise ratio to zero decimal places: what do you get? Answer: 12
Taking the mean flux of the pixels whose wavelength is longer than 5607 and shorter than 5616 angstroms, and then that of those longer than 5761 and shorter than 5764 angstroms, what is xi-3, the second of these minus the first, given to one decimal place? 1.7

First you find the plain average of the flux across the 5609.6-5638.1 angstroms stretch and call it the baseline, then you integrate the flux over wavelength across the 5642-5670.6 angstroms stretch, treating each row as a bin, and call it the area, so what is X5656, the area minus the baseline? 136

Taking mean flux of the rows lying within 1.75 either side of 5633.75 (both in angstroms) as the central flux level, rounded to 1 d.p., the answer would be 3.7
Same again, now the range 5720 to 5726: 4.5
